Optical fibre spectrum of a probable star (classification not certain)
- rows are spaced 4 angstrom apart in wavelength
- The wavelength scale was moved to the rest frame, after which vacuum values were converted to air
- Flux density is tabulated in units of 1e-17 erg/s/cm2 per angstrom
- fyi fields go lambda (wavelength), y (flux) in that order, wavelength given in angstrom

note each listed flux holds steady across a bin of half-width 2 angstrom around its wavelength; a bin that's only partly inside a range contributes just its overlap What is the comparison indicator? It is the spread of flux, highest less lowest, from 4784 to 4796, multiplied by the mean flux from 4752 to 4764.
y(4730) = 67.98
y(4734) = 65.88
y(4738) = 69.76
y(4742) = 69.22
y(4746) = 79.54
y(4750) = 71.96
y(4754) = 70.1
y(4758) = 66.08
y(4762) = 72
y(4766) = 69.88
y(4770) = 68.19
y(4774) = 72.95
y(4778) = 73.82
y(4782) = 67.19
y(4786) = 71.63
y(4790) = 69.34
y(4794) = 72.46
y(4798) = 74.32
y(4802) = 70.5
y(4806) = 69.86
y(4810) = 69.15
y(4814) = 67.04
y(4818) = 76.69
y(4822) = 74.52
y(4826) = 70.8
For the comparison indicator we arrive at 217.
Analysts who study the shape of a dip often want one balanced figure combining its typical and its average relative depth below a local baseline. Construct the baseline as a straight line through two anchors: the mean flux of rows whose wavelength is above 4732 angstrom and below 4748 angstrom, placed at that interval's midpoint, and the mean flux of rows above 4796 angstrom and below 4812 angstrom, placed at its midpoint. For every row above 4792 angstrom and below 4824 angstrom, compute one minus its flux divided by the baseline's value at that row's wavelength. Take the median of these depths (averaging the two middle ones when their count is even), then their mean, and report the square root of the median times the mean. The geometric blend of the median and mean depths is 0.0094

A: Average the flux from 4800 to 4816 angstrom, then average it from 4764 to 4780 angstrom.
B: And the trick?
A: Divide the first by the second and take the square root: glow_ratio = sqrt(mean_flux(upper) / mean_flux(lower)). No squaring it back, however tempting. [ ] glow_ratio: 0.985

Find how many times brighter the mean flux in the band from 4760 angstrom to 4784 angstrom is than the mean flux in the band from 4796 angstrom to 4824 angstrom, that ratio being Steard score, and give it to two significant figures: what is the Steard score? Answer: 0.99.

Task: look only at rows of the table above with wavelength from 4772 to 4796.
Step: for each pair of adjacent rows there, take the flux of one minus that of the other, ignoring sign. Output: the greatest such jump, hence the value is 6.6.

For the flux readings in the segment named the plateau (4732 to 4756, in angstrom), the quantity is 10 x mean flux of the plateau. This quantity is 711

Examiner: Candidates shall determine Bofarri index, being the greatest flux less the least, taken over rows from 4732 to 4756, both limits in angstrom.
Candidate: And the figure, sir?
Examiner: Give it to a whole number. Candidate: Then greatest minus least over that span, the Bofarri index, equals 14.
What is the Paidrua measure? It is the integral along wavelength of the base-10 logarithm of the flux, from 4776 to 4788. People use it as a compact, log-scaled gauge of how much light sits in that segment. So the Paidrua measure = 22.20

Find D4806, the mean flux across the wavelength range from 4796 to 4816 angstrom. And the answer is 70.2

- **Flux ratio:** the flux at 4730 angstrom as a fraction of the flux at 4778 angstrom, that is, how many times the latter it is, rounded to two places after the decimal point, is 0.92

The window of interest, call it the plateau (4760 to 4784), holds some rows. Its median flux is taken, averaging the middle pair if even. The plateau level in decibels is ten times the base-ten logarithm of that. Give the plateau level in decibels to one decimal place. 18.5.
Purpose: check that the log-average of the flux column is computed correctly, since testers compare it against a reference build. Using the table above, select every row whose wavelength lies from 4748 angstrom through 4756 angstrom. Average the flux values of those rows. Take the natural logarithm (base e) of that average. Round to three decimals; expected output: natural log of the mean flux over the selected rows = 4.263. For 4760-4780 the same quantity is 4.268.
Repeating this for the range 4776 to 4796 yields 4.261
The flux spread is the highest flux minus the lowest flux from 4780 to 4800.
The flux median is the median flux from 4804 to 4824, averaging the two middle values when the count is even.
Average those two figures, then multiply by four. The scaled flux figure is 154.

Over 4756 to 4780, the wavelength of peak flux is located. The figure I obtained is 4778 angstrom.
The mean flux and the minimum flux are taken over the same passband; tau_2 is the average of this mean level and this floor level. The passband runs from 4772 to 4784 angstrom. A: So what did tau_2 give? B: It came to 69.3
